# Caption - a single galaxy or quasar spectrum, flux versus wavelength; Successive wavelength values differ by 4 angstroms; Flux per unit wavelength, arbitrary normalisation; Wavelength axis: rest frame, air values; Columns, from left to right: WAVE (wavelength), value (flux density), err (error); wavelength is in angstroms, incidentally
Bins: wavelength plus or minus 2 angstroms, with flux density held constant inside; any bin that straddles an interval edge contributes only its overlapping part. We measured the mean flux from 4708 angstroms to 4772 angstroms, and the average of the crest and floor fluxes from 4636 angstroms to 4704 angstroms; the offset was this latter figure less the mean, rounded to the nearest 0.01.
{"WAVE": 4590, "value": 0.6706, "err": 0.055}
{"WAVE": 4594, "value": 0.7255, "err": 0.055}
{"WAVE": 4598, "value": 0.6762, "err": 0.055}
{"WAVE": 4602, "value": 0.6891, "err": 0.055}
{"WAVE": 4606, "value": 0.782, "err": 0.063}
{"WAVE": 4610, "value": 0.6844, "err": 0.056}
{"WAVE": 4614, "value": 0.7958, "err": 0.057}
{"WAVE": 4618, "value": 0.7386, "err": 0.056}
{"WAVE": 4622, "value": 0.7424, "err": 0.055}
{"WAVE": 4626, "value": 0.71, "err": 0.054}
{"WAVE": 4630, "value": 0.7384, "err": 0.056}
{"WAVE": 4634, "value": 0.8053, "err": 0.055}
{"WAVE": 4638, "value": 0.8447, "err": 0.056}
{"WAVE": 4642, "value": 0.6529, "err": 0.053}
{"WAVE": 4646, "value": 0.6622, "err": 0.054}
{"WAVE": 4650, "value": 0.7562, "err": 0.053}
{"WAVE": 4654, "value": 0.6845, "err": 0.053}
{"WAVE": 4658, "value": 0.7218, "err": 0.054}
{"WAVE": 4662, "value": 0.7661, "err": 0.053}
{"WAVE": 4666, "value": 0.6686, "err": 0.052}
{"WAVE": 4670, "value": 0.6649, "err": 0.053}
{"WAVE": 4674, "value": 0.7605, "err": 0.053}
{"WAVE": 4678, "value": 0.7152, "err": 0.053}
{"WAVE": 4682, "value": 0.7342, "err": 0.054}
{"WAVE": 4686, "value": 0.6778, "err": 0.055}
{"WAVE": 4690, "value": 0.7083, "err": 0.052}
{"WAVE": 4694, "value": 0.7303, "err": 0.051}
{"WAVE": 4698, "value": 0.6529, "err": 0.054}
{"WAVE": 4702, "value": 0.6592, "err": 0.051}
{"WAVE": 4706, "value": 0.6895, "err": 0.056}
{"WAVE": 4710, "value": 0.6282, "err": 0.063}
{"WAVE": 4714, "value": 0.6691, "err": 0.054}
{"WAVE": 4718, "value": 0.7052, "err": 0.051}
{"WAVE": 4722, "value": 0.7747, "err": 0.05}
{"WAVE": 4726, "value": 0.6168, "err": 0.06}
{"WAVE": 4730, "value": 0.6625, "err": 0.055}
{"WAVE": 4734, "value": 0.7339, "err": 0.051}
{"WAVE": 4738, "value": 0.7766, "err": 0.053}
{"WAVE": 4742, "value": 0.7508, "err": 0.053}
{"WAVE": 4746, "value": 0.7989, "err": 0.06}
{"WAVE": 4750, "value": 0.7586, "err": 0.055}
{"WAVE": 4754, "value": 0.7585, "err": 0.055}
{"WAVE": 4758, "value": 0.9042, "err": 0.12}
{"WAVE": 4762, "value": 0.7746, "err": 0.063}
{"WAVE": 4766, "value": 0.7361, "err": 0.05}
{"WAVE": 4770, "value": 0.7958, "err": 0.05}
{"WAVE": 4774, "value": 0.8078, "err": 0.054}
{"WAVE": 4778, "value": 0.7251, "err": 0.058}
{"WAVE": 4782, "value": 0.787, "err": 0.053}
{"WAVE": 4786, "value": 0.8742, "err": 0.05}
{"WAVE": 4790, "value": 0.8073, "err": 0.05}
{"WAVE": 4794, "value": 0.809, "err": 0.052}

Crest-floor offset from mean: 0.01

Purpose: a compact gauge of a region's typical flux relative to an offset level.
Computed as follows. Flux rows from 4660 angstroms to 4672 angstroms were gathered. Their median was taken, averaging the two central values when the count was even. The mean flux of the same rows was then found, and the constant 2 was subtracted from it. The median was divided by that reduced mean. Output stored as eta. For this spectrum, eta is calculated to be -0.51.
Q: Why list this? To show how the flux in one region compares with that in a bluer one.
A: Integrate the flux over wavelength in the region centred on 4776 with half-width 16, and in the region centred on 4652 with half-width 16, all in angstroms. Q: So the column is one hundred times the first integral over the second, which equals 110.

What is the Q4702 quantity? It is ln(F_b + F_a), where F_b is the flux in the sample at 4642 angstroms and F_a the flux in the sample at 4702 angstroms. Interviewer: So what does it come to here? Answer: 0.27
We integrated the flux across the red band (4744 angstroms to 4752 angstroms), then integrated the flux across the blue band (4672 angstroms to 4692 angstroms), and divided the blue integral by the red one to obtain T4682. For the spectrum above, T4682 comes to 2.3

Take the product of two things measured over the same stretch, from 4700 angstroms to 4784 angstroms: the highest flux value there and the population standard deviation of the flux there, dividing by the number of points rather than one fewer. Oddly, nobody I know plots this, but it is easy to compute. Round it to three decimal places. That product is 0.061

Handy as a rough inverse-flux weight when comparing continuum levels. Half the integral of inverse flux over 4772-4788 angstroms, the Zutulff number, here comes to 10.1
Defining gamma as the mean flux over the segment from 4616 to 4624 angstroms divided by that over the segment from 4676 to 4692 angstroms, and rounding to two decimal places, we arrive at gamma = 1.04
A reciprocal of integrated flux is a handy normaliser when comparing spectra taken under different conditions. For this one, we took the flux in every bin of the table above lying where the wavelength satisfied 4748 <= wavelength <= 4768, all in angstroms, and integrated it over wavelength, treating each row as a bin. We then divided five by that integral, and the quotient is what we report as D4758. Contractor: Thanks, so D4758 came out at 0.32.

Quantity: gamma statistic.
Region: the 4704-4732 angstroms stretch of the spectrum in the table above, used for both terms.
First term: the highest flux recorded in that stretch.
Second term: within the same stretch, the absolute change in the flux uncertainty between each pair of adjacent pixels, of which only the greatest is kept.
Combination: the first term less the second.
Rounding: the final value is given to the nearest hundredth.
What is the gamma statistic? 0.76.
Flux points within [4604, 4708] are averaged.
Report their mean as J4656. 0.721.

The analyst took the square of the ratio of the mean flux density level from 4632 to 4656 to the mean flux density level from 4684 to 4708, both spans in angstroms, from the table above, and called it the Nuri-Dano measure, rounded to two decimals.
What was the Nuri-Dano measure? 1.14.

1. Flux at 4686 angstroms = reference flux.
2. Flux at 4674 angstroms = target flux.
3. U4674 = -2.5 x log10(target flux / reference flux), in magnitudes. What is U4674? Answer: -0.12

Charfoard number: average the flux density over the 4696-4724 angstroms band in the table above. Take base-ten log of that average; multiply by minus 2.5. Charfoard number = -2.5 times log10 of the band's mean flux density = 0.41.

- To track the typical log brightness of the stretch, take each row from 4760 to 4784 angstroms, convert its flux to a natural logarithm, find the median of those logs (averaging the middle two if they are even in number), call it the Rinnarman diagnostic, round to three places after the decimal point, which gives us -0.247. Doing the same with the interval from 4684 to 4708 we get -0.380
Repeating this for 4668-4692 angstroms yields -0.340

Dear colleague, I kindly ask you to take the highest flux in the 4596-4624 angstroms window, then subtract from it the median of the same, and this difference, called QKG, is 0.057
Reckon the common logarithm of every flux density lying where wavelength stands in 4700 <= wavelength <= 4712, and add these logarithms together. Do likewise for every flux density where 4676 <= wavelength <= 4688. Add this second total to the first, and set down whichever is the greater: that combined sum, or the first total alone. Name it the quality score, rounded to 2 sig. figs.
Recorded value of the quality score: -0.54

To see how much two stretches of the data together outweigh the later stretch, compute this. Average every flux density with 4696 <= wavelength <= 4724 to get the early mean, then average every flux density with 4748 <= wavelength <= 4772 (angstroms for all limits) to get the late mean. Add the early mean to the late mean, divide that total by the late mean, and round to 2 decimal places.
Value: 1.87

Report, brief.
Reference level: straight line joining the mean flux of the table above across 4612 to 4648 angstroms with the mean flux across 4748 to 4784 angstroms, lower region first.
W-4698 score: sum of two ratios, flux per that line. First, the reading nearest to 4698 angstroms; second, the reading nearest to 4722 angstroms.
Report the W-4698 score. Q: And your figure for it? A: 1.86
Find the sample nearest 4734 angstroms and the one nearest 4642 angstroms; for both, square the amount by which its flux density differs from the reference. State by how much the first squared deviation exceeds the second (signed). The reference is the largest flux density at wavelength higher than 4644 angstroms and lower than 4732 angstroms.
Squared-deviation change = -0.013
